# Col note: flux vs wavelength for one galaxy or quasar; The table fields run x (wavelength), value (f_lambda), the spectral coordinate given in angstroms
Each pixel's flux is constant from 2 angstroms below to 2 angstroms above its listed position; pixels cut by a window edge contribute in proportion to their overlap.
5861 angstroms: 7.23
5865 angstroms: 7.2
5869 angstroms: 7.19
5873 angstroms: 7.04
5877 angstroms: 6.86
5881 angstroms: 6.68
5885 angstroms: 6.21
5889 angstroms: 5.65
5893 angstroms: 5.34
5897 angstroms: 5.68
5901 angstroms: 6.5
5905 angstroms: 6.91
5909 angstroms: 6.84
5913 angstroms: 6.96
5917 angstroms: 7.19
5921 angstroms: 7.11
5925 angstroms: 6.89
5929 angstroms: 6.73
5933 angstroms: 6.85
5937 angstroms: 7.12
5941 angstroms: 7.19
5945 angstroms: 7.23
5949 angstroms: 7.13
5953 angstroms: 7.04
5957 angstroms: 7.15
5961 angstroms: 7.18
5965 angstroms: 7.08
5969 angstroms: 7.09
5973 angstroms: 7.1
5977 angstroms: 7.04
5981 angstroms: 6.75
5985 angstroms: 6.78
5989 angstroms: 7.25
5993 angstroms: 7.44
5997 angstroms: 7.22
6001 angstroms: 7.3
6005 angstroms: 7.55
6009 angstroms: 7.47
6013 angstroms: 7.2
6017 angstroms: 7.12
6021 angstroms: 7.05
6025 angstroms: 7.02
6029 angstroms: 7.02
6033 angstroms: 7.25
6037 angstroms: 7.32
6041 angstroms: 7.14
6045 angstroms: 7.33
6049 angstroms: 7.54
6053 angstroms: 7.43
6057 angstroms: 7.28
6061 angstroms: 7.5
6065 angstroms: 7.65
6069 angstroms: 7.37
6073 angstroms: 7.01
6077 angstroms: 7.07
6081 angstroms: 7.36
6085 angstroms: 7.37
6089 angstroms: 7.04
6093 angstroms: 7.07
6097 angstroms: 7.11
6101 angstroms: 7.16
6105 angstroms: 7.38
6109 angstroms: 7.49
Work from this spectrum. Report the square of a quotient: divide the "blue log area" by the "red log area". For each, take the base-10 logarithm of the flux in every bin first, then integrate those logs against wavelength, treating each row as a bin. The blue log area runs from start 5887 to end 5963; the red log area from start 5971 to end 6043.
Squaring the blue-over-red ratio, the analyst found 1.0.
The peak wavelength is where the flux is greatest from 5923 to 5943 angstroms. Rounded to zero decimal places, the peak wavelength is 5941 angstroms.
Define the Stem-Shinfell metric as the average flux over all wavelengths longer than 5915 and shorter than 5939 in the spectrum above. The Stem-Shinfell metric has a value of 6.98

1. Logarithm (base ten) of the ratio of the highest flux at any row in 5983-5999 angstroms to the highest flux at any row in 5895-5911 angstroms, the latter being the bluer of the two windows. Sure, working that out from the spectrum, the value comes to 0.032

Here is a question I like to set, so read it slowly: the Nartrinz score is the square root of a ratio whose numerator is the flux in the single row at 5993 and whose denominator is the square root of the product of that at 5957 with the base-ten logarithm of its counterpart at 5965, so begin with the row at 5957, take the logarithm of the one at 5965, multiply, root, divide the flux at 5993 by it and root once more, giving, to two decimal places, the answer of 1.74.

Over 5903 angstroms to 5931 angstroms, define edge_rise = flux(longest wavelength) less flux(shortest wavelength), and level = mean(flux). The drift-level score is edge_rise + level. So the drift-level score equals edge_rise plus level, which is 6.77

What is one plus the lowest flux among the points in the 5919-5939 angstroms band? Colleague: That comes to 7.7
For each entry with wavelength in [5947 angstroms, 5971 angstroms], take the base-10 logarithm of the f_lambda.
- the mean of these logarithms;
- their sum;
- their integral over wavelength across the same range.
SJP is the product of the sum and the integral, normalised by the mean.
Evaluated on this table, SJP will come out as 123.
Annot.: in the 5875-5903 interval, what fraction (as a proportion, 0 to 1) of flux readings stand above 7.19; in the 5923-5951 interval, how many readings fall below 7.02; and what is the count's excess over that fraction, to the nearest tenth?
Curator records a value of 3.0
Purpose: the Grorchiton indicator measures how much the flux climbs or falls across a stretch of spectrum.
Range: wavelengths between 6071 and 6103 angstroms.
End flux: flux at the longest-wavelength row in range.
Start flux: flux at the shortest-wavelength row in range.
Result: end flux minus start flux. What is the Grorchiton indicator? 0.15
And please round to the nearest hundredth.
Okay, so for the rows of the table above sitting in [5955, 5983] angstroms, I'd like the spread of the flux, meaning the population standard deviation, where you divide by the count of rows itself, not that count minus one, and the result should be 0.13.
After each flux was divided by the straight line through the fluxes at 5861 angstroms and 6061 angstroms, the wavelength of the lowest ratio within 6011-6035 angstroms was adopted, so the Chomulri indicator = 6029 angstroms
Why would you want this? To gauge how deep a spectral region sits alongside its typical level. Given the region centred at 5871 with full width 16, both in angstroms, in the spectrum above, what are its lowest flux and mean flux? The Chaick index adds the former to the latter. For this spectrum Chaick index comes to 13.9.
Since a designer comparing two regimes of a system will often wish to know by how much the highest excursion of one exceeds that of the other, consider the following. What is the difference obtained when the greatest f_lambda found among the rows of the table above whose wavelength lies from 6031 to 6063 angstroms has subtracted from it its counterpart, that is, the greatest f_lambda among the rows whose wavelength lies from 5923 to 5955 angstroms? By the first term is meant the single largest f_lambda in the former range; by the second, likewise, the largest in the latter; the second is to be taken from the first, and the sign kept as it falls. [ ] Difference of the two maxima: 0.3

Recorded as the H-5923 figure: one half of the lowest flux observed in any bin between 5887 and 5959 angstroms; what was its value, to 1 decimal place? 2.7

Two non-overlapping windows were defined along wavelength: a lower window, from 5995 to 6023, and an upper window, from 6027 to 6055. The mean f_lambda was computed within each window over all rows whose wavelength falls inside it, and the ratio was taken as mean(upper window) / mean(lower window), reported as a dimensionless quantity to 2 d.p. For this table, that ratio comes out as 1.00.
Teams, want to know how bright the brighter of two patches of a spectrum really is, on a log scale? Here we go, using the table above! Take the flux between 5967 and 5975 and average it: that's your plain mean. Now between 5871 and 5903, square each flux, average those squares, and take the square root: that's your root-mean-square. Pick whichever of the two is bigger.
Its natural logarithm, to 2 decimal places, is 1.96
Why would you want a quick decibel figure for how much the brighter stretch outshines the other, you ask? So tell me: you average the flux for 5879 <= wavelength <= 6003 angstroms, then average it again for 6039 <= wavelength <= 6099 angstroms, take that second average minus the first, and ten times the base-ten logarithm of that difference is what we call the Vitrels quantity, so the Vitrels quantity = -3.7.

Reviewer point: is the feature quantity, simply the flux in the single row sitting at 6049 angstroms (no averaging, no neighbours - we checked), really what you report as 7.54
